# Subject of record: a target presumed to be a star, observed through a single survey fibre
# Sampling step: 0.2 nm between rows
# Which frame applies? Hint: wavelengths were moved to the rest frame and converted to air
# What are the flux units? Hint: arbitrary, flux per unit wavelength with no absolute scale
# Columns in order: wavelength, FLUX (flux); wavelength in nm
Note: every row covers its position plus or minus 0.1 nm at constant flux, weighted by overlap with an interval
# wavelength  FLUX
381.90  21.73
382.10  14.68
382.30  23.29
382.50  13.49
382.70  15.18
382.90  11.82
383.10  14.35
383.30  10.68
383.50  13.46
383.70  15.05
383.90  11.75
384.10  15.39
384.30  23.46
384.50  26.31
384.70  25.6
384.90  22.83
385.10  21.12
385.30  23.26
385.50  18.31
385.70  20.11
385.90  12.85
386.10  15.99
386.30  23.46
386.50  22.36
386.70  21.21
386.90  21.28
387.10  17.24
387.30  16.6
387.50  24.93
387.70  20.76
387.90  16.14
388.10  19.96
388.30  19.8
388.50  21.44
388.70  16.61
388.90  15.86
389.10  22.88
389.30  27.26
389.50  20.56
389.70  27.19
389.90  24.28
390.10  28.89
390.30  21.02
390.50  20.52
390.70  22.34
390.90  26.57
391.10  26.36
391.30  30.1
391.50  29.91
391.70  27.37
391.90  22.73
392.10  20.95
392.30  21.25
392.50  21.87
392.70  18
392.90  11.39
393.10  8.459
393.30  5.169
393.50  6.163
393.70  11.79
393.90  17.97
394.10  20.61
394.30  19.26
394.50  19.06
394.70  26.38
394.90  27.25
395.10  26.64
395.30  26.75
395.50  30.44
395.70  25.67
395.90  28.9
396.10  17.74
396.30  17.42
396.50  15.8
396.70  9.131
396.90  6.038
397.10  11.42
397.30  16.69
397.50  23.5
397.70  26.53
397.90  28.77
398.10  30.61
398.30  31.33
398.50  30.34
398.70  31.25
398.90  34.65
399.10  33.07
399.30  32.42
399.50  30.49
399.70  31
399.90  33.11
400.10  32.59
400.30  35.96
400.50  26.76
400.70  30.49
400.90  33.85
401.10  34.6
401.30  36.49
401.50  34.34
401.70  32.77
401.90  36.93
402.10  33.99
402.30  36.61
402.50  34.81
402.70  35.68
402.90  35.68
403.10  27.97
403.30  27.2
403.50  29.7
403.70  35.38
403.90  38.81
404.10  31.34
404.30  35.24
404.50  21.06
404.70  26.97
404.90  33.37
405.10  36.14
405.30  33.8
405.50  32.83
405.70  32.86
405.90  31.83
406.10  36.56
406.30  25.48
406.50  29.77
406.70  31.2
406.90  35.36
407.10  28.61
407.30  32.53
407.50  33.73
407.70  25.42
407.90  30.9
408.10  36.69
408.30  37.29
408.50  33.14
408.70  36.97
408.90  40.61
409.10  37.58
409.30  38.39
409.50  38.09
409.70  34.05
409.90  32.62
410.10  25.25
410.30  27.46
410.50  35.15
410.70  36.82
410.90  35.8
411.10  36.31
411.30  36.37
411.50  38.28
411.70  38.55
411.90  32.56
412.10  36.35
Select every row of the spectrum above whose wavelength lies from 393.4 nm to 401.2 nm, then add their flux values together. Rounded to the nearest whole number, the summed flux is 972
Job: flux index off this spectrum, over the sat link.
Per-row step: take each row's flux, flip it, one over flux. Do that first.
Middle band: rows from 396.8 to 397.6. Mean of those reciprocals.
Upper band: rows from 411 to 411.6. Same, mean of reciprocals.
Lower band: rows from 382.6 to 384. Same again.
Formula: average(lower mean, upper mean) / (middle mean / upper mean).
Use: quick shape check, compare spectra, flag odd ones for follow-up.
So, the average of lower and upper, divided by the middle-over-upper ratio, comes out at 0.016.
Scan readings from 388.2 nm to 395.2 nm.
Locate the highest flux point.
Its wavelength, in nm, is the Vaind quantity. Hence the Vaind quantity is 391.30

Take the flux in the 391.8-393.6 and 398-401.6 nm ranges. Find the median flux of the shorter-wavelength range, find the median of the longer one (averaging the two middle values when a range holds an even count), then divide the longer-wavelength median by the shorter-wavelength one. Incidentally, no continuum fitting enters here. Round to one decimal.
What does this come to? 1.8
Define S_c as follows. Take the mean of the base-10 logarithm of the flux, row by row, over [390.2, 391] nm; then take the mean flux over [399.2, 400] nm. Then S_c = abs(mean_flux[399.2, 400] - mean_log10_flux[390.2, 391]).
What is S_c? 30.4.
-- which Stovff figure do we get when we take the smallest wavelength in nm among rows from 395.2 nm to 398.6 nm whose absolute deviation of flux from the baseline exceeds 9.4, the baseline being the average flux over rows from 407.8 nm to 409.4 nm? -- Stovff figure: 395.30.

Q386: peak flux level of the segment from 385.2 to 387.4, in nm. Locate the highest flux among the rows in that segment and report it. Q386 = 23.46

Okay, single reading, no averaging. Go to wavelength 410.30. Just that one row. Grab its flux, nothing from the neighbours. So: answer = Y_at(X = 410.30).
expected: 27.46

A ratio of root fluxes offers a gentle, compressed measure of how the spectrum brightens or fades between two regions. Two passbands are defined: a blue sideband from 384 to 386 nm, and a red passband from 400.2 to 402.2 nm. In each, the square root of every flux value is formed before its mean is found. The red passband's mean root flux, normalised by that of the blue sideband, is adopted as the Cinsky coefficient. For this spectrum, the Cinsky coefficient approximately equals 1.3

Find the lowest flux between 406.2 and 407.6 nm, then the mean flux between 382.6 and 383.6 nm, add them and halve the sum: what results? 19.3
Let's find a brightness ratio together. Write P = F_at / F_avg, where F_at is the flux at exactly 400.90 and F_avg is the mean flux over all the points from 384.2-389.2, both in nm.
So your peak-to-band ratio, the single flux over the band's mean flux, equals 1.66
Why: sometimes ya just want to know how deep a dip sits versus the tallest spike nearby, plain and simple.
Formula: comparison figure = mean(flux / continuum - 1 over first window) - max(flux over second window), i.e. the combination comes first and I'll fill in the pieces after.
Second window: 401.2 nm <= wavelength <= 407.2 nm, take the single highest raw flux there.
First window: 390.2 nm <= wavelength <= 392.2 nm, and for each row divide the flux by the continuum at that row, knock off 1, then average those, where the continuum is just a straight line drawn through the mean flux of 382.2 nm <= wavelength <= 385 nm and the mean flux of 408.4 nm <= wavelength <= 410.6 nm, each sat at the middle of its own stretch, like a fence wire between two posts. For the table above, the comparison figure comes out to -38.7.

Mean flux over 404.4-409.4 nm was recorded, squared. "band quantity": 1073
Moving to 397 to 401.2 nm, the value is 870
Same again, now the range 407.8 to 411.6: 1235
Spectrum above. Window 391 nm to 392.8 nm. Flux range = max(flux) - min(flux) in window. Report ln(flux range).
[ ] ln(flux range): 2.5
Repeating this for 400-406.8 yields 2.9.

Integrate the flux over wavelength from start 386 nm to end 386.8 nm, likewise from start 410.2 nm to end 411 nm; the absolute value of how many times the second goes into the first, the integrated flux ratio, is 0.61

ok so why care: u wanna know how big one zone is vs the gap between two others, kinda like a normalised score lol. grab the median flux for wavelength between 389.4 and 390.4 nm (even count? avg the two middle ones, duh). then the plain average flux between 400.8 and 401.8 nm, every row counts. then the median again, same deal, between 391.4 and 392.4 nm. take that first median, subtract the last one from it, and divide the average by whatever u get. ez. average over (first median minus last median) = 22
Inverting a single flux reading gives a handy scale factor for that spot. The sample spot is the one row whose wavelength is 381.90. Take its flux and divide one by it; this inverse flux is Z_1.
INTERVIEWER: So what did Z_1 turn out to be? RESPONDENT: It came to 0.046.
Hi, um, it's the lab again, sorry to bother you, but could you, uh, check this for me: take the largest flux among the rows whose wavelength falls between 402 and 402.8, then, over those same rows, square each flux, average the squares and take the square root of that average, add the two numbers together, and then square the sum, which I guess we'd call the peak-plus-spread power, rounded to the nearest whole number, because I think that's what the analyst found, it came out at 5169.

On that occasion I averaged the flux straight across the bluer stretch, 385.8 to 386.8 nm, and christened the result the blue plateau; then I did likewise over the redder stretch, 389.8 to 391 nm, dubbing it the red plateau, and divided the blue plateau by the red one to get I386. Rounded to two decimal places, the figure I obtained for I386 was 0.80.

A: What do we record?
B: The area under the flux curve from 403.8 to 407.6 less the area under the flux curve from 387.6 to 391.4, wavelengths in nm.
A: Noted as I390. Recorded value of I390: 36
